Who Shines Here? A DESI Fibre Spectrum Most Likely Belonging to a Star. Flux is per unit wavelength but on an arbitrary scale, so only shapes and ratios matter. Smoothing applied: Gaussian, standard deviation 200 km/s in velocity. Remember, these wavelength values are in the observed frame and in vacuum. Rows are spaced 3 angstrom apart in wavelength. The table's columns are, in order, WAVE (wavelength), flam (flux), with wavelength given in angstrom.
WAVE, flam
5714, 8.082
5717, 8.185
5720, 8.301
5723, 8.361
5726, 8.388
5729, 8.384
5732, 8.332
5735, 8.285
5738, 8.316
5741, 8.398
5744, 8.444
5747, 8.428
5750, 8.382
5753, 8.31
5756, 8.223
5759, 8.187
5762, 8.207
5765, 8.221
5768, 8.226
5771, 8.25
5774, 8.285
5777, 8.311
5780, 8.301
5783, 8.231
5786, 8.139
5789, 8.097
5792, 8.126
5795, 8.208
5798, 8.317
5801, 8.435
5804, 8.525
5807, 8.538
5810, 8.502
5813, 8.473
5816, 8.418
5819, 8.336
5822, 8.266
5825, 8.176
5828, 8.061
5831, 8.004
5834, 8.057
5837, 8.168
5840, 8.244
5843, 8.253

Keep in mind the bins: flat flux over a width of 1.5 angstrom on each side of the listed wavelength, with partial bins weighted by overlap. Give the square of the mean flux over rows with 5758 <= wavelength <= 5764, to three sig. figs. 67.2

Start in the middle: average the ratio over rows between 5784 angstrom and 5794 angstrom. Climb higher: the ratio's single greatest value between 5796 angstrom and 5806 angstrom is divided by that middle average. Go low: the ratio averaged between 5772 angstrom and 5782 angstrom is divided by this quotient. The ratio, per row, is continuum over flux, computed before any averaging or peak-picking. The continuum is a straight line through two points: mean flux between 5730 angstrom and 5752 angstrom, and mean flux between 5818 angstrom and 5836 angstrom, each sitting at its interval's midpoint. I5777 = 1.02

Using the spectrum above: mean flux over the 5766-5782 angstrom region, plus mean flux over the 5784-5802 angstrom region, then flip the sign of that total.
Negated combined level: -16.49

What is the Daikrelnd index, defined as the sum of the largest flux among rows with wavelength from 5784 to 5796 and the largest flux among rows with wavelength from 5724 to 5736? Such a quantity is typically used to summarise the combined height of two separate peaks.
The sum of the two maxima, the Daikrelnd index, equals 16.6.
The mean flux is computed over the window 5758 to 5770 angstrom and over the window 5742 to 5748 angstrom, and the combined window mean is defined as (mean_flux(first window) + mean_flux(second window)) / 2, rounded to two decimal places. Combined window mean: 8.32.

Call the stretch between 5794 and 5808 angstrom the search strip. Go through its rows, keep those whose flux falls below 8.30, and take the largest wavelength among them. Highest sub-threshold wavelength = 5795 angstrom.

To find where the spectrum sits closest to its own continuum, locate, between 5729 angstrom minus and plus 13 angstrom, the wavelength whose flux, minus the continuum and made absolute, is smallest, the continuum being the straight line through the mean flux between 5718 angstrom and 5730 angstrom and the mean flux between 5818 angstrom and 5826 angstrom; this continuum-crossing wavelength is 5723 angstrom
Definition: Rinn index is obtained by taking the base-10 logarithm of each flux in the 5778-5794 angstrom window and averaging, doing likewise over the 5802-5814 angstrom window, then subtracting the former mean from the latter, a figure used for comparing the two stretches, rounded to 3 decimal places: 0.017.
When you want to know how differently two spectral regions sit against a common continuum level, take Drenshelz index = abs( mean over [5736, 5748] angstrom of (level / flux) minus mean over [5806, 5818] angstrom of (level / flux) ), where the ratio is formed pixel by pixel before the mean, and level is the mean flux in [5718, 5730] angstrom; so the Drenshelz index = 0.010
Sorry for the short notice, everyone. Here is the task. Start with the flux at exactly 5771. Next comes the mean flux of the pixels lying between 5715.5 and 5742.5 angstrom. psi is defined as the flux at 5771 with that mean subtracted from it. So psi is -0.08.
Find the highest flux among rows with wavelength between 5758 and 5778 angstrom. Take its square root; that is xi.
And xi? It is 2.88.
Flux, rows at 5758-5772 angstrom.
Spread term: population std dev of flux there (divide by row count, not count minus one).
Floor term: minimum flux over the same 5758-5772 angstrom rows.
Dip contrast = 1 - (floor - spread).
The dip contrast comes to -7.17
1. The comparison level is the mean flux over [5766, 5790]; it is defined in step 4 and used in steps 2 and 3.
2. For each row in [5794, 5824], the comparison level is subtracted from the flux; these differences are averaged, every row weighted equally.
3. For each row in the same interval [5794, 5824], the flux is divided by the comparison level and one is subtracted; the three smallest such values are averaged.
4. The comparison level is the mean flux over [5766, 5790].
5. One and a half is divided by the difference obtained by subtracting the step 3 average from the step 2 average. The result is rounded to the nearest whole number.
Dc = 9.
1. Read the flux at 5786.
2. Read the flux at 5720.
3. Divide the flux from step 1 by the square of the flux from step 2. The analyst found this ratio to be 0.118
